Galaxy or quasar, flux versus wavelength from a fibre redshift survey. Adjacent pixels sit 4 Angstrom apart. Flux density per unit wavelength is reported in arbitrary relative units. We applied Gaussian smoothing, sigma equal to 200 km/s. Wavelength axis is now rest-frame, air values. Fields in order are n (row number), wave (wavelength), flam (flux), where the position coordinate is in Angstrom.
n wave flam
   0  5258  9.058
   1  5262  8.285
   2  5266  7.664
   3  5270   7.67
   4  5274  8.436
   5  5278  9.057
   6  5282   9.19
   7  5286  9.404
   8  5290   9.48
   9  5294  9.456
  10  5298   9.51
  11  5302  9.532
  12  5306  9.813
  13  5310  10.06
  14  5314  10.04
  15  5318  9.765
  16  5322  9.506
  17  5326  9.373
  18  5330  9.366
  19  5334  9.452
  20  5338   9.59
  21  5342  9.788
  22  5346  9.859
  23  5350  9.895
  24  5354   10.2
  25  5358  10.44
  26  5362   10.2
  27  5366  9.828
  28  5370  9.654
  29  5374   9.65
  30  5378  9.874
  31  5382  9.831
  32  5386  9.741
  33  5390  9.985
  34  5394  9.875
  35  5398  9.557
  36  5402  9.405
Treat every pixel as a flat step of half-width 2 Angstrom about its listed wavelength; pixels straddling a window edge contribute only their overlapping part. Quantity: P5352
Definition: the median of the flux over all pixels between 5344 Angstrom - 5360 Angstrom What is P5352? 10.0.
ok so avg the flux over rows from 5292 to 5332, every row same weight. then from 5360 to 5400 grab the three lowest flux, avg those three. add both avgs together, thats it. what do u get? 19.3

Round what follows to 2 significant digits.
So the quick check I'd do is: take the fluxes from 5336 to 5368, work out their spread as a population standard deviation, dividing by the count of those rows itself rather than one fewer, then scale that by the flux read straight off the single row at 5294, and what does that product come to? 2.5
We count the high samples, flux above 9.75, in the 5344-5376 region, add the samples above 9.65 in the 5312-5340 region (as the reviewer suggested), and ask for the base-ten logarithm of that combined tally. 0.90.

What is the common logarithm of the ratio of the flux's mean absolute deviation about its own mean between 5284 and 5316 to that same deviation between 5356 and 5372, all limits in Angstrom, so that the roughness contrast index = -0.1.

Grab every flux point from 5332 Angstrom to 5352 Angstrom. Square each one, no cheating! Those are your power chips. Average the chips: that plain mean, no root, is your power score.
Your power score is 94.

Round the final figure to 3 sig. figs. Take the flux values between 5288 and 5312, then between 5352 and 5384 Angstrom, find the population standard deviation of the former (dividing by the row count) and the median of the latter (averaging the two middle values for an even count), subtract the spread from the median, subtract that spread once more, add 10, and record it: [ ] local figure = 19.4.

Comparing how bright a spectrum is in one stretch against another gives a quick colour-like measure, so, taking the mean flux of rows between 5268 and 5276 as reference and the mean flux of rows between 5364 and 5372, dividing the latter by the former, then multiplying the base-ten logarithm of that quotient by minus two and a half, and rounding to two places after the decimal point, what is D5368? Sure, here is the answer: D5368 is -0.21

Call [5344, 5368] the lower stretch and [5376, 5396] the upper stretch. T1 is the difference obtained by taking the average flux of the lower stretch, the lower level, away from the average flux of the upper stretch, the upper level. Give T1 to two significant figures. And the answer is -0.21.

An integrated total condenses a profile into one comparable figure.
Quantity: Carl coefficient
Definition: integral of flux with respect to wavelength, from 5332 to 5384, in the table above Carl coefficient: 513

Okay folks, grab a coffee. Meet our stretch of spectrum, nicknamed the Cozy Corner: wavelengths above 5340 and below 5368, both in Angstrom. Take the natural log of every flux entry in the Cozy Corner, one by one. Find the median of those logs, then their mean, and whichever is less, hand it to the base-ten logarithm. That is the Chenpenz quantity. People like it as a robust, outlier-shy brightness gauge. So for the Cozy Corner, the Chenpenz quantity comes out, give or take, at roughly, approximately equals 0.360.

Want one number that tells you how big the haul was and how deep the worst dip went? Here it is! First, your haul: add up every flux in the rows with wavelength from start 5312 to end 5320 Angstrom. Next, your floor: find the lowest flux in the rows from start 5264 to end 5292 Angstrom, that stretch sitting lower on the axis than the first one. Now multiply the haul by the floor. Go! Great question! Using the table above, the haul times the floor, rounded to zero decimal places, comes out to 152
